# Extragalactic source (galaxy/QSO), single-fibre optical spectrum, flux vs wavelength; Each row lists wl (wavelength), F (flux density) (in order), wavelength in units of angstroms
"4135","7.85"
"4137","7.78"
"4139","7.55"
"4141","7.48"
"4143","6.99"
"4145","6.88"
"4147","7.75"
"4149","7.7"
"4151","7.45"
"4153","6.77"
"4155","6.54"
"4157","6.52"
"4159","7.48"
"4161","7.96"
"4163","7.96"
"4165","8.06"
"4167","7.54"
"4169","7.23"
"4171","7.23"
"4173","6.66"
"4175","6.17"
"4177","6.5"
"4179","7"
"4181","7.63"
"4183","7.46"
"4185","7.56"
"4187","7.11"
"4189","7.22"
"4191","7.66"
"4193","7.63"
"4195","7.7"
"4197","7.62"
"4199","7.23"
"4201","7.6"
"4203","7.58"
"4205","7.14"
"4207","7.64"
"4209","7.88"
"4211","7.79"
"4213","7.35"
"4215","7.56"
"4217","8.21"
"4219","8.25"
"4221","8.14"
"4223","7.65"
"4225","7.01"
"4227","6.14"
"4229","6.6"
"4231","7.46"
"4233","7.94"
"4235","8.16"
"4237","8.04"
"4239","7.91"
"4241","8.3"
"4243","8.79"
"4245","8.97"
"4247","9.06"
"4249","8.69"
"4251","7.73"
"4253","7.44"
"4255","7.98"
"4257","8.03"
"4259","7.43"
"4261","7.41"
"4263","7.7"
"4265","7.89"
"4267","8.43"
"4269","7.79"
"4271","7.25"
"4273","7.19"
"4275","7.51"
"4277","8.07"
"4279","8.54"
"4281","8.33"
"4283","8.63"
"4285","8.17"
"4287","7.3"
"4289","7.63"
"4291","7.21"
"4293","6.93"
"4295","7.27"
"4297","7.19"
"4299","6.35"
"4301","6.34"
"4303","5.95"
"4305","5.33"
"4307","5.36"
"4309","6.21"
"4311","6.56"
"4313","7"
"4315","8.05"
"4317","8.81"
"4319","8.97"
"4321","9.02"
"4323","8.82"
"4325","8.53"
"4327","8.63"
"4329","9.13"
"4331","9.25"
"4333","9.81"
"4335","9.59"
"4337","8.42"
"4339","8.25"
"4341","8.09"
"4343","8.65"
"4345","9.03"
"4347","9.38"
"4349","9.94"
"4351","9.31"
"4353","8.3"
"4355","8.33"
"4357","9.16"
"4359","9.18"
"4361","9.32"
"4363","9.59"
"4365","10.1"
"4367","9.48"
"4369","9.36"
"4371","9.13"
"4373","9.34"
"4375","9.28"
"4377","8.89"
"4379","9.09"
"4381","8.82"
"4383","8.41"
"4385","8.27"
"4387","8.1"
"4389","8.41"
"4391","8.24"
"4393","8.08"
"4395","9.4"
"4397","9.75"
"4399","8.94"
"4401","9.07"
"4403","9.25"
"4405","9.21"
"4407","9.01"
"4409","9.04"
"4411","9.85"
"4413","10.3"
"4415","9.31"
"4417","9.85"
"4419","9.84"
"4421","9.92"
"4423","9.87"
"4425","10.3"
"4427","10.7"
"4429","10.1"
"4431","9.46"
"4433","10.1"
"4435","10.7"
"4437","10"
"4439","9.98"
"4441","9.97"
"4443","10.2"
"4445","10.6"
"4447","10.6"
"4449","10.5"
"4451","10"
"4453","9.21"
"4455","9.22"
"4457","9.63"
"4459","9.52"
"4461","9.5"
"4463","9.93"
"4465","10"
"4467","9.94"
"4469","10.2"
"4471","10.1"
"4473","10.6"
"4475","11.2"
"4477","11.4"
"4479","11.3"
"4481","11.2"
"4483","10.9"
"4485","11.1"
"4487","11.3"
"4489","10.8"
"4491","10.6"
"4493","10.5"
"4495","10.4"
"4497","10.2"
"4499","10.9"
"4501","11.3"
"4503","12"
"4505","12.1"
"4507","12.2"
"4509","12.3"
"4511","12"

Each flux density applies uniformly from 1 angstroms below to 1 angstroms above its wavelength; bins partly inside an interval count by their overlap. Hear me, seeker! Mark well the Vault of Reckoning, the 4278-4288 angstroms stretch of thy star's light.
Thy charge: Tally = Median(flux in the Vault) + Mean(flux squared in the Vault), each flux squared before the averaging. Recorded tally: 76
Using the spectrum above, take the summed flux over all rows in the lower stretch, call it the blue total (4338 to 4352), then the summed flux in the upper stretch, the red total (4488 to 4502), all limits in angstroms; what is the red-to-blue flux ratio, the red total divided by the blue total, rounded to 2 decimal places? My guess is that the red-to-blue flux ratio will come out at 1.19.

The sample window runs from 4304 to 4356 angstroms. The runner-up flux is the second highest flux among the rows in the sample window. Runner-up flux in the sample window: 9.81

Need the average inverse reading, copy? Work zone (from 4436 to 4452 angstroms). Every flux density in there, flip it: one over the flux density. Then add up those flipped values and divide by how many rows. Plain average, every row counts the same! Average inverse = 0.098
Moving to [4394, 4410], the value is 0.109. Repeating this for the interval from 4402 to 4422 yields 0.105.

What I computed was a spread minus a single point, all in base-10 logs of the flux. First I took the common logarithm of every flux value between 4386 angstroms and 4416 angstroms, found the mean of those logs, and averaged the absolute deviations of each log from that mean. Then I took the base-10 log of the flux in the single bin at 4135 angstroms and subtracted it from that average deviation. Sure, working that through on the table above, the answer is -0.872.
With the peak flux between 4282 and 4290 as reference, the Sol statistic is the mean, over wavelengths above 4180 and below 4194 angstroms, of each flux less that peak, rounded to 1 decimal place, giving -1.2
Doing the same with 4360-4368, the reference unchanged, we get 1.0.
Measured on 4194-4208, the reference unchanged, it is -1.1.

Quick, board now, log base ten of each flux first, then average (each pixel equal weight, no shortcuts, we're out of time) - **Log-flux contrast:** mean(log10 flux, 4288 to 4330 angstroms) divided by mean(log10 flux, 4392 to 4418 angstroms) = 0.89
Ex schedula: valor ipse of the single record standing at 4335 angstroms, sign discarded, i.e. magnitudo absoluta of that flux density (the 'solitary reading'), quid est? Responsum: 9.6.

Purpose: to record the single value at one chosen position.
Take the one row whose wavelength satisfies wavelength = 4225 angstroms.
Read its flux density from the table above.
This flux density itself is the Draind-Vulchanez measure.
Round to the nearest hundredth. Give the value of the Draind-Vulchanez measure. 7.01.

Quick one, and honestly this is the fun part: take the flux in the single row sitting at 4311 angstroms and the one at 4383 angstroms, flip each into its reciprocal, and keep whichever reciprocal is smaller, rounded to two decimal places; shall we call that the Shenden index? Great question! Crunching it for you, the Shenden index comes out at 0.12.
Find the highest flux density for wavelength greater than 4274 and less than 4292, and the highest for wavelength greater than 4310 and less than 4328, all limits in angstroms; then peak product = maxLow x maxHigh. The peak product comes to 78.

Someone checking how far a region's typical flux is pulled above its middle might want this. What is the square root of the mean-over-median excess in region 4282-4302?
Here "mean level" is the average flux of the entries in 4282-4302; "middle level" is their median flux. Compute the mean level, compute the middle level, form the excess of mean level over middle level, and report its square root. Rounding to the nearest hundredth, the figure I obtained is 0.25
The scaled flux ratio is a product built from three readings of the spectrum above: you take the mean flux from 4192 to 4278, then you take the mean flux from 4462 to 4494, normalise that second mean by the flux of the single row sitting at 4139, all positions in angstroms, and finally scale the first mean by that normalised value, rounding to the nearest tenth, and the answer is 11.0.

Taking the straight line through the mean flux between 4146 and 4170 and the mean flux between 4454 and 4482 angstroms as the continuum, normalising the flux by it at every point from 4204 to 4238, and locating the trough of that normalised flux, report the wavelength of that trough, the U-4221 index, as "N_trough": 4227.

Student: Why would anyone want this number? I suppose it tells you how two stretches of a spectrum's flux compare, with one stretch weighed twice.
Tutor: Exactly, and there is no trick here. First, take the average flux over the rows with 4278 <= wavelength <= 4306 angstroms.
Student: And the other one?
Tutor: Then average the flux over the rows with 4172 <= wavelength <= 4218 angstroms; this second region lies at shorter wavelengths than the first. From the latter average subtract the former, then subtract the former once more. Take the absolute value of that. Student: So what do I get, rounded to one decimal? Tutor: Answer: 7.1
